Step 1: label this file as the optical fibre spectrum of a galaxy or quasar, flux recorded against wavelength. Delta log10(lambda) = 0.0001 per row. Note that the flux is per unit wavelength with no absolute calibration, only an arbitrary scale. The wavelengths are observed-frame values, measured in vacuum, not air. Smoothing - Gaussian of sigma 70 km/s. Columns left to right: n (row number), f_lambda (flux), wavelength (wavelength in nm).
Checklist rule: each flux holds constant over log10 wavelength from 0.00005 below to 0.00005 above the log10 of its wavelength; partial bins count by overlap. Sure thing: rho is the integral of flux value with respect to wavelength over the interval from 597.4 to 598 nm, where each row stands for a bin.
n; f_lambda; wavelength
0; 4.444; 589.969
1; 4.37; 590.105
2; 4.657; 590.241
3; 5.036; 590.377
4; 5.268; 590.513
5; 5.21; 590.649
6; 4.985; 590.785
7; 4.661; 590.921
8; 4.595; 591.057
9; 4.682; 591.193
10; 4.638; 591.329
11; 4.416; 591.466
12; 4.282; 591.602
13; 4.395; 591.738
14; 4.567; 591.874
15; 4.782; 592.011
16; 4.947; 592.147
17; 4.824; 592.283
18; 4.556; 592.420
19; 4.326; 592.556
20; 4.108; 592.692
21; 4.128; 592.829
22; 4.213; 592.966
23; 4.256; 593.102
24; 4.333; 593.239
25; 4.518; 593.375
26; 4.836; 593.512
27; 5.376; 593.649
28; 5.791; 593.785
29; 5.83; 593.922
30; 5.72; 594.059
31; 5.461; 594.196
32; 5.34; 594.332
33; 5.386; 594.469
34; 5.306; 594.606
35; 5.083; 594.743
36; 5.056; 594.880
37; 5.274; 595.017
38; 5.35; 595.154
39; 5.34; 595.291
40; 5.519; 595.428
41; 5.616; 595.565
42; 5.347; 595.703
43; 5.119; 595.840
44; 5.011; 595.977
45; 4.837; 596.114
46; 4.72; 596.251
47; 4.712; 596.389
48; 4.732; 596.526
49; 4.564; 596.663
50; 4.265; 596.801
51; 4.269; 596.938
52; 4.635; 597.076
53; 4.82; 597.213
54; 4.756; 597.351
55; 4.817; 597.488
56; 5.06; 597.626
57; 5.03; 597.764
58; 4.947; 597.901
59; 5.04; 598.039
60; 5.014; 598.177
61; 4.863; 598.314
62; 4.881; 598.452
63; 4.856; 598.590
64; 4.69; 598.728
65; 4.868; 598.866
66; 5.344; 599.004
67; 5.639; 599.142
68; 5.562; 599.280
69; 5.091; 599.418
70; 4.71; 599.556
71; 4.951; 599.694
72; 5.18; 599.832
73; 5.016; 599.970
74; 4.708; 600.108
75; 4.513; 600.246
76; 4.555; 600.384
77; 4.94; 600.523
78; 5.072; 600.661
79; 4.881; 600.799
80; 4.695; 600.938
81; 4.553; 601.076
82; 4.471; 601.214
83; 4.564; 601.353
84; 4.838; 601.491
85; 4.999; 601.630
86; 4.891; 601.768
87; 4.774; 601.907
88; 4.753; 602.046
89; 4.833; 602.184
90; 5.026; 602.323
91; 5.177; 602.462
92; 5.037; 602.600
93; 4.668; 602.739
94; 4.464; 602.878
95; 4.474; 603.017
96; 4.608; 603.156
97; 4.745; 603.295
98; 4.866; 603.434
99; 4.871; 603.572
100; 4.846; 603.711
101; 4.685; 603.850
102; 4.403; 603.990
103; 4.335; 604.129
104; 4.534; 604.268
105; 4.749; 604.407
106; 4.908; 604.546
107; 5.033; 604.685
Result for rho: 3.0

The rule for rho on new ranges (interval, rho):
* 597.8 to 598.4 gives 3.0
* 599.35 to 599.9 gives 2.7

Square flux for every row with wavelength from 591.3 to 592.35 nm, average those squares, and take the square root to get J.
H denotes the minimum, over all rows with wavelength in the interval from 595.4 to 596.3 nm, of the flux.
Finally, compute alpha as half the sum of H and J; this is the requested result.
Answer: 4.67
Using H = 4.72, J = 4.61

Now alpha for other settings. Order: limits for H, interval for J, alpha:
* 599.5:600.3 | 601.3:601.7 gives 4.66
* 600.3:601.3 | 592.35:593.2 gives 4.37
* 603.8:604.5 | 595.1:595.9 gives 4.86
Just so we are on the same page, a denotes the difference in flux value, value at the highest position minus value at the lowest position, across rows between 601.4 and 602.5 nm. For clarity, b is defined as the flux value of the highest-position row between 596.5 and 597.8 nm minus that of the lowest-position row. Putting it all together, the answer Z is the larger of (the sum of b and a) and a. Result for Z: 0.6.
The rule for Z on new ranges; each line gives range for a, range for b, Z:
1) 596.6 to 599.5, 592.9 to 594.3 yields 1.8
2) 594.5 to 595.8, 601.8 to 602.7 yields 0.3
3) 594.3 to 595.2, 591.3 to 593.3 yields 0.0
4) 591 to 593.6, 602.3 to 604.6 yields 0.2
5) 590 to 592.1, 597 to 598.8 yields 0.5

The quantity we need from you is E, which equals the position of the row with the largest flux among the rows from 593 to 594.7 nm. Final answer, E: 593.922 nm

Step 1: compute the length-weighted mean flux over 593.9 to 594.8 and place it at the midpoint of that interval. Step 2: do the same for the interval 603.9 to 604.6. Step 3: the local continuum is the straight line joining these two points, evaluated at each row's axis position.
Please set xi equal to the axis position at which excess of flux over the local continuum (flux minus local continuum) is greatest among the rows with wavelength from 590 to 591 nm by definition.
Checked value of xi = 590.513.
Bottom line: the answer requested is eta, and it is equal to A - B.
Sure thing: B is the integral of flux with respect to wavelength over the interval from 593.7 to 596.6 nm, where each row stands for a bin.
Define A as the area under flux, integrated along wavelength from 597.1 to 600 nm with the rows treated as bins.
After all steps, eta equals -0.8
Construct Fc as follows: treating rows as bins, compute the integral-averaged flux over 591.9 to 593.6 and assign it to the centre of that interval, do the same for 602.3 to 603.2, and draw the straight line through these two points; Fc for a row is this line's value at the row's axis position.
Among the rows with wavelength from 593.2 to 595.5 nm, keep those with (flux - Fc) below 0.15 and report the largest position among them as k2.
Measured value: 593.375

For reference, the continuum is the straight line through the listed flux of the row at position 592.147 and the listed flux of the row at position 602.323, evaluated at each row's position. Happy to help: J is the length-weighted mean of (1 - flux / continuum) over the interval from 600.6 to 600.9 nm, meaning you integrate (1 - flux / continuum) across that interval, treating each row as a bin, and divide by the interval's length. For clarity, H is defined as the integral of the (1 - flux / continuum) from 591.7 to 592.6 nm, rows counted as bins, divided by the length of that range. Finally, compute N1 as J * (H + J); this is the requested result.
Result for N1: 0.0010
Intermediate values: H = 0.06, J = 0.01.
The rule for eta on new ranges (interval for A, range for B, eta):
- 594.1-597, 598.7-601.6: 0.5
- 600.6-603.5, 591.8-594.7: -0.3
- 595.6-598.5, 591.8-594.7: -0.1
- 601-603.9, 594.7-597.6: -0.5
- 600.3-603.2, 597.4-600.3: -0.6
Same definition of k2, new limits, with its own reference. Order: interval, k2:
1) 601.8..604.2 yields 604.129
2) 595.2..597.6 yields 597.351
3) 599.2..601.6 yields 601.491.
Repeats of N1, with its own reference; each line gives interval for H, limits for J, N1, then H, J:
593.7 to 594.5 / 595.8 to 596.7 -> -0.0031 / -0.13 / 0.03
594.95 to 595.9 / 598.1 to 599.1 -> -0.0007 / -0.08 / 0.01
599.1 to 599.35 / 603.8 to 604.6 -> -0.0026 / -0.12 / 0.09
